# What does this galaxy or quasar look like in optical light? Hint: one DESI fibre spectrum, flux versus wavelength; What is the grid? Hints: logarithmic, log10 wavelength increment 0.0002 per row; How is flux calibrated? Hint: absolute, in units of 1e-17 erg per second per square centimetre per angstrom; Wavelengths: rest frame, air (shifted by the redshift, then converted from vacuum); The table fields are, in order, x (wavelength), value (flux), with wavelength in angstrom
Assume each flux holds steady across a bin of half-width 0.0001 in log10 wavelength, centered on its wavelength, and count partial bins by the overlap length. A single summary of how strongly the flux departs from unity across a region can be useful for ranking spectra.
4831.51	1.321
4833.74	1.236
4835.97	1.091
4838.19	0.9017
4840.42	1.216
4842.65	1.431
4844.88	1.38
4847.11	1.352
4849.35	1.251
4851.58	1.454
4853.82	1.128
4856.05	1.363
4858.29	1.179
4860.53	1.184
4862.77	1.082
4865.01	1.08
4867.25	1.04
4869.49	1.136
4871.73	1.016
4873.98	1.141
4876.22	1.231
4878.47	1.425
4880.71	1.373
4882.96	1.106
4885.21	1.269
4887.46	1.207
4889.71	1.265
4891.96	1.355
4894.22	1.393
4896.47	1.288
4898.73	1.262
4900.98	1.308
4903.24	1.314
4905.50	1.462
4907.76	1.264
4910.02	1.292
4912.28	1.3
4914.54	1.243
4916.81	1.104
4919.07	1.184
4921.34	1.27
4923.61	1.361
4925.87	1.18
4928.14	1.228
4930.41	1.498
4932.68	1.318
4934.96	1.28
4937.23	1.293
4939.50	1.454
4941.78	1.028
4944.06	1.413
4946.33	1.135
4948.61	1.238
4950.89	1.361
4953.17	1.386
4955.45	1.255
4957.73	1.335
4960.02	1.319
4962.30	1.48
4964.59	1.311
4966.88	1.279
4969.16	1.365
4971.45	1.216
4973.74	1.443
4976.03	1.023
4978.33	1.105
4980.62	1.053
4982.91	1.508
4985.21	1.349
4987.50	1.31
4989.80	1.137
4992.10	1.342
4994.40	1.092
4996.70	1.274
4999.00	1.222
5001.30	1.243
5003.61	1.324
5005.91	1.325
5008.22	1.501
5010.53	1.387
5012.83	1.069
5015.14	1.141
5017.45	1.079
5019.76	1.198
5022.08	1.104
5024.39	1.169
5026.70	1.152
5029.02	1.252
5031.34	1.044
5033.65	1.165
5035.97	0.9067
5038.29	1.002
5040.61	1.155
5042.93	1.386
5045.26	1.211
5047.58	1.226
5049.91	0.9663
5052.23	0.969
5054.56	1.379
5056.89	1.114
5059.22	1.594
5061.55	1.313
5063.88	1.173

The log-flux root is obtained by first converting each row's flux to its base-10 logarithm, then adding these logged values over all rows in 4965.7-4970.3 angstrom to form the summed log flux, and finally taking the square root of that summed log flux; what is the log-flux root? 0.49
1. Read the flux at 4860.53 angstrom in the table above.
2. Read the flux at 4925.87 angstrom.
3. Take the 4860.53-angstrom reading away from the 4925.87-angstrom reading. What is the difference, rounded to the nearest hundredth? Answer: 0.00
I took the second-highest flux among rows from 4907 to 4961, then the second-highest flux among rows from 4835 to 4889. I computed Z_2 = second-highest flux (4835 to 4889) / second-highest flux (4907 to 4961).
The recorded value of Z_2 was 0.984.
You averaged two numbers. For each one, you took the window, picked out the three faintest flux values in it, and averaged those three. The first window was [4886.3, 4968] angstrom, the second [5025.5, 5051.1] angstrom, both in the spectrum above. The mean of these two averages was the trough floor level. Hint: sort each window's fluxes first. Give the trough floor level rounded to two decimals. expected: 1.02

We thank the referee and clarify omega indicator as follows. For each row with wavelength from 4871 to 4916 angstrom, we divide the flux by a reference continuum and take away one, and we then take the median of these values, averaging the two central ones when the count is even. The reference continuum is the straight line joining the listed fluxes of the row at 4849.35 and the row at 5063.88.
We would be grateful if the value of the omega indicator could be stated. 0.036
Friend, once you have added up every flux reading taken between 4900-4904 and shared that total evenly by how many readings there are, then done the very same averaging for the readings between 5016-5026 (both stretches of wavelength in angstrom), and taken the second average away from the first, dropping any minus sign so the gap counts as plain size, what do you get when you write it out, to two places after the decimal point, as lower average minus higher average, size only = 0.17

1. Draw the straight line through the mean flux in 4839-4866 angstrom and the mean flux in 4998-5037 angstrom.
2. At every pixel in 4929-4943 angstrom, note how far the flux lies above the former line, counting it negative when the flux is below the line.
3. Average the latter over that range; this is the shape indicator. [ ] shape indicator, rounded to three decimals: 0.087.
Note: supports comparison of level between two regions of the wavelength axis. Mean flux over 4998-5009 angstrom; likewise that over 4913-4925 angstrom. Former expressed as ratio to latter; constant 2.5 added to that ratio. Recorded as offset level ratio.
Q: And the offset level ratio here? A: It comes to 3.57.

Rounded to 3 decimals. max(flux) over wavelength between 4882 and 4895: 1.393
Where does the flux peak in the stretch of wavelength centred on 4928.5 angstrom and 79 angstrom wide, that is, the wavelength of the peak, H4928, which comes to 4930.41 angstrom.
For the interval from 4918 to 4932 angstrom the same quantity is 4930.41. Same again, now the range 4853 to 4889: 4878.47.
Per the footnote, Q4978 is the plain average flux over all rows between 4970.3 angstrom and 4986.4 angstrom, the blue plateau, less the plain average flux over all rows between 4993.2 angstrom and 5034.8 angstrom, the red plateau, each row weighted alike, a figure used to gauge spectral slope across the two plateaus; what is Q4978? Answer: 0.035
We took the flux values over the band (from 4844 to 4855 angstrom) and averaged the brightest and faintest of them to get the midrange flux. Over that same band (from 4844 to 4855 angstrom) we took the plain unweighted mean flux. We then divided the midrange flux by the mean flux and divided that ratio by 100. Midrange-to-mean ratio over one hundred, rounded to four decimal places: 0.0098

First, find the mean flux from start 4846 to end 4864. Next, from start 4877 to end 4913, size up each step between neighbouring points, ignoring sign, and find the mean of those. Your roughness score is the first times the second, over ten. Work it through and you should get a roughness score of 0.011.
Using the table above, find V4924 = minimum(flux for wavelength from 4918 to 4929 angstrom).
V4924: 1.18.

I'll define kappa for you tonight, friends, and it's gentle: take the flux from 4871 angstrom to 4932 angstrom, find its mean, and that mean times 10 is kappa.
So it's 12.7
